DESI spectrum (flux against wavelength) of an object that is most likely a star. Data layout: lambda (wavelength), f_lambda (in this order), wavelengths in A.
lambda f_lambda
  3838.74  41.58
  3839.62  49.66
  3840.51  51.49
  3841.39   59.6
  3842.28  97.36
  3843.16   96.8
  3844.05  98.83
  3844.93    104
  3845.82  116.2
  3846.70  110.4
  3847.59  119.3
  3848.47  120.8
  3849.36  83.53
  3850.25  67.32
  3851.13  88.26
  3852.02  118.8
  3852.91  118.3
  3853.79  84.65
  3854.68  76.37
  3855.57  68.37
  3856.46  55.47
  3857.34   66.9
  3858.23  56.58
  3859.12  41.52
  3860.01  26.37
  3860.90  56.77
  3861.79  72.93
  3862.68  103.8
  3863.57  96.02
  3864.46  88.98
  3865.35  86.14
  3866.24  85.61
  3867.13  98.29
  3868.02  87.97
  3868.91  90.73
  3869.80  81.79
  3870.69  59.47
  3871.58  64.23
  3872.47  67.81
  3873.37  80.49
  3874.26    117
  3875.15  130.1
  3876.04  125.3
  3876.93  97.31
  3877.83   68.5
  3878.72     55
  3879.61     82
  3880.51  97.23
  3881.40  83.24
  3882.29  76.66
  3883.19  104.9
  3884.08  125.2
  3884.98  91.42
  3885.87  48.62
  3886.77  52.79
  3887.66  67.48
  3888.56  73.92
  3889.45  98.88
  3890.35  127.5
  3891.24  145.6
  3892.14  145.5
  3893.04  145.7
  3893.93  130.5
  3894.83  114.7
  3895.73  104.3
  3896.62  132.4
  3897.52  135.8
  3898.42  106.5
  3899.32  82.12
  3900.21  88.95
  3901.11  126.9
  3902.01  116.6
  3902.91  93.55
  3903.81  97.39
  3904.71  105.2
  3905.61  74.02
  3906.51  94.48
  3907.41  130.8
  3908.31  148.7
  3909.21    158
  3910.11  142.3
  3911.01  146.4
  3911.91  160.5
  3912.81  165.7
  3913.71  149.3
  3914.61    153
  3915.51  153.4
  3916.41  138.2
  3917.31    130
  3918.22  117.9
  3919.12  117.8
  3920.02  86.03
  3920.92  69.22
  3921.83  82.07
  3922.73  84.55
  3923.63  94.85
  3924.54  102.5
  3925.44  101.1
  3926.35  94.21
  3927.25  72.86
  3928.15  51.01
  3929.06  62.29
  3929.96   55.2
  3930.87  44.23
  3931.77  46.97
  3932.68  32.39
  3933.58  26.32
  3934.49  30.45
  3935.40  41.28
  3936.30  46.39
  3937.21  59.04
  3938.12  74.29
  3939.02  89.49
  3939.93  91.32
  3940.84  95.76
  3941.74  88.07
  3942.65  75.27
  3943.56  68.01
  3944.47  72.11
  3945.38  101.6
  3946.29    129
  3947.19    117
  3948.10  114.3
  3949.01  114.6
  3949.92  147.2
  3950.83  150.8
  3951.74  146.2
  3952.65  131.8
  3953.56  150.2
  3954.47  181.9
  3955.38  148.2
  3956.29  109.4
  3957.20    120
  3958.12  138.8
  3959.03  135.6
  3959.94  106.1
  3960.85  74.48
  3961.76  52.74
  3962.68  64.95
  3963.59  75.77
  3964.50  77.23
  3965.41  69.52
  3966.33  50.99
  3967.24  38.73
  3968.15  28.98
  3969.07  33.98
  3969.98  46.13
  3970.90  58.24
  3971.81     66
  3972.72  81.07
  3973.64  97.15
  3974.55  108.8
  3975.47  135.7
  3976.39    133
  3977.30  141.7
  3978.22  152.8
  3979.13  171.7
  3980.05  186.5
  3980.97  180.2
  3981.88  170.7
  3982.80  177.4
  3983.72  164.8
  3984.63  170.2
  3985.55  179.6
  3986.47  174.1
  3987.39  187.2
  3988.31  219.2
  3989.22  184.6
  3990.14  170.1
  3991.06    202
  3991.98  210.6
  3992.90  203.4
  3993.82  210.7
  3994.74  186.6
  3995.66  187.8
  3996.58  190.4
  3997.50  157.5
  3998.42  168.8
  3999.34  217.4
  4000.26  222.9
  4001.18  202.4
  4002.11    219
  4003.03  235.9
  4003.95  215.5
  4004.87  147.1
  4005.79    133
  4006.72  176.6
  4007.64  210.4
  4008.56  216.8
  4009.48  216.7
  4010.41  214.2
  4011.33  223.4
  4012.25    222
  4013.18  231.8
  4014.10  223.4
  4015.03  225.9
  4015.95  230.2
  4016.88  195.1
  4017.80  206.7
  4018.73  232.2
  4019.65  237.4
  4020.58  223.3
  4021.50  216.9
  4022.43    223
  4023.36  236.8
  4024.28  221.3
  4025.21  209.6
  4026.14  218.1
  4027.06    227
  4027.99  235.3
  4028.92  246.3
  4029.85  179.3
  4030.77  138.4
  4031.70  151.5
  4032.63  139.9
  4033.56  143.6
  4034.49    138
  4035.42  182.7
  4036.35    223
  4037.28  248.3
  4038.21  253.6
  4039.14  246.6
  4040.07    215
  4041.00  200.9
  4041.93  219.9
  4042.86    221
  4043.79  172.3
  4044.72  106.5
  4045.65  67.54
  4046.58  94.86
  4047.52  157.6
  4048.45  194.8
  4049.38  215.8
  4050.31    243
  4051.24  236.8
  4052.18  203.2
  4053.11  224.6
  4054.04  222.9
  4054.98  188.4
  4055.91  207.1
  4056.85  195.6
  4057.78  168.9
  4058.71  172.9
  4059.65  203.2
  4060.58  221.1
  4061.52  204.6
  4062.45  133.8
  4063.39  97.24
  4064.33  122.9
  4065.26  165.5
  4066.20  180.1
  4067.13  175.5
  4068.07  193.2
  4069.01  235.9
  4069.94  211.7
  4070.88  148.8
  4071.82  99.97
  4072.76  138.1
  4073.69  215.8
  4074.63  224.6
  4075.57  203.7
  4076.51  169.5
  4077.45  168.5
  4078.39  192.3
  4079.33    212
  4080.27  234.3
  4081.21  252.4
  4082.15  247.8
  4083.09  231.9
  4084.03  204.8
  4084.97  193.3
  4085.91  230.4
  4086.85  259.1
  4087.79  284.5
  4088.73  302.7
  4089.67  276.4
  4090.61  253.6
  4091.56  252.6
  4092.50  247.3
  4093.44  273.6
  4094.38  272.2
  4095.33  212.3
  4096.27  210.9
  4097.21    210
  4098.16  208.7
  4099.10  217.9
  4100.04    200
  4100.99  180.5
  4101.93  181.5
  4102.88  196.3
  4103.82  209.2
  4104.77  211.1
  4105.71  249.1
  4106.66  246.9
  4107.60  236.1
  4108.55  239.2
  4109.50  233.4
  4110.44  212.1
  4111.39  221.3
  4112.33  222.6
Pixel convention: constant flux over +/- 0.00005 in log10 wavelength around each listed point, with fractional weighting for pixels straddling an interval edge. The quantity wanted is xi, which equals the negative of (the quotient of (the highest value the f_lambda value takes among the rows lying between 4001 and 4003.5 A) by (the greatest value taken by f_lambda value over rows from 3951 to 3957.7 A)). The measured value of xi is -1.3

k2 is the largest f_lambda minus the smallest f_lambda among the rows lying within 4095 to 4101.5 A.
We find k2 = 37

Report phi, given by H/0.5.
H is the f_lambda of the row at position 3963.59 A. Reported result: 152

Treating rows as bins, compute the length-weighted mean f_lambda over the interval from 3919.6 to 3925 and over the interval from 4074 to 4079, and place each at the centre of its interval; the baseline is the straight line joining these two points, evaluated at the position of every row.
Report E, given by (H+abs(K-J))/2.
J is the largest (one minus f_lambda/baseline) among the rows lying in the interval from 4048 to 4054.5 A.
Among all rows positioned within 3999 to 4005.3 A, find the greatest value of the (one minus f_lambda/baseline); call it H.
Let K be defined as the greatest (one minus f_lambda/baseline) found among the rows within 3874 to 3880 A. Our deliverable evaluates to 0.06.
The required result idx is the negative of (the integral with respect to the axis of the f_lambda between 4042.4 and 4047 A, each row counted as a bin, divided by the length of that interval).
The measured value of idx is -133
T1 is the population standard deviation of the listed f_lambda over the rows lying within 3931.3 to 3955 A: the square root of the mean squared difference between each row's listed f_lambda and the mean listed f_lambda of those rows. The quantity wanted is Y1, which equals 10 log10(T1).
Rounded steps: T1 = 42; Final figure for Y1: 16.3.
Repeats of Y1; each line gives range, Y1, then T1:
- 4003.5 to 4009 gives 15.3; 34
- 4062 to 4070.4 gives 16.2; 42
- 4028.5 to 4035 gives 15.7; 37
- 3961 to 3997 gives 17.8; 60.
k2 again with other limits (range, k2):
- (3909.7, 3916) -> 23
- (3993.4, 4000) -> 60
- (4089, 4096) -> 64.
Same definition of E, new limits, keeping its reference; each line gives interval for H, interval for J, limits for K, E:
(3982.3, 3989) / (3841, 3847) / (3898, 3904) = 0.25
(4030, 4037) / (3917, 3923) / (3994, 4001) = 0.24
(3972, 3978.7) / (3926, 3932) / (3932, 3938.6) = 0.27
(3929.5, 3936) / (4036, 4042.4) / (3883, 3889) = 0.56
